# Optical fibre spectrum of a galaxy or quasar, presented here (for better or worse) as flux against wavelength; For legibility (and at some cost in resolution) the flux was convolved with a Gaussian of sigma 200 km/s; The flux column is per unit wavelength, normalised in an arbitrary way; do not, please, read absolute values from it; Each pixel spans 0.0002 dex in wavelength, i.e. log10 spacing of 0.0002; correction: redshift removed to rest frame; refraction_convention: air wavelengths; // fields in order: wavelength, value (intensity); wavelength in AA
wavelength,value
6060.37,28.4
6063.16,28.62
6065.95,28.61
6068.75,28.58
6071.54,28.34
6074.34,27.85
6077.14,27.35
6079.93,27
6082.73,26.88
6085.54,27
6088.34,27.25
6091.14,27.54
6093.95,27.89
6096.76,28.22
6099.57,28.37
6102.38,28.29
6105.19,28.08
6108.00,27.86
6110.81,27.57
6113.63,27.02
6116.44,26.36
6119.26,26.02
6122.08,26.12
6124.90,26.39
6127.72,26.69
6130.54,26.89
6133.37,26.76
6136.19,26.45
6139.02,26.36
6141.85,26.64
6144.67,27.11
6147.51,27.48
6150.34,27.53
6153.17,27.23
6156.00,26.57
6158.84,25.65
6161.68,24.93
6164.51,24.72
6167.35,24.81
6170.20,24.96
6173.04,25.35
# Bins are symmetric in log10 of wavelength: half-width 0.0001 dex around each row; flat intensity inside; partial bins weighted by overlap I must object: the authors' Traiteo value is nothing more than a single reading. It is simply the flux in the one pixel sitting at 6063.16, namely 28.62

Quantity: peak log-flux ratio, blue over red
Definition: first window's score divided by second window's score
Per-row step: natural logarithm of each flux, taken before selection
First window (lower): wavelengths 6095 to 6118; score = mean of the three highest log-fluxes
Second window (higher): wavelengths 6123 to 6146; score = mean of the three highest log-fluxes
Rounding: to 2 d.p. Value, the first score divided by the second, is 1.02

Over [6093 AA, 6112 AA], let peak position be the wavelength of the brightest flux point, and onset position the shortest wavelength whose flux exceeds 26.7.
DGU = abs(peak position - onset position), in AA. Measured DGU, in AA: 5.6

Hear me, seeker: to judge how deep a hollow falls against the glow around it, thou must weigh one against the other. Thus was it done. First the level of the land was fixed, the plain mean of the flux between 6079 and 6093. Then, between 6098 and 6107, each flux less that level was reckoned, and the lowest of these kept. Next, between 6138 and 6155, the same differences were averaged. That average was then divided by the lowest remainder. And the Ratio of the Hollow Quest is 0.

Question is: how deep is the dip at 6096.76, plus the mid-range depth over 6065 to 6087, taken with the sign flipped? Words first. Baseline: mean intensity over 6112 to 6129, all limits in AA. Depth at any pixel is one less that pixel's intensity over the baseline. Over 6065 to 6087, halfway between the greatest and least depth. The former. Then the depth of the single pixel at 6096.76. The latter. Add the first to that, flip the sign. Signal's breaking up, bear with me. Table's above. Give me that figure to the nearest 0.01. 0.12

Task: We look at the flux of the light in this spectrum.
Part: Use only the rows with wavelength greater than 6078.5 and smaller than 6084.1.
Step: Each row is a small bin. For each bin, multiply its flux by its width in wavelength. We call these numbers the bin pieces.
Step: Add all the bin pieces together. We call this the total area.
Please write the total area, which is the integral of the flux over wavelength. 151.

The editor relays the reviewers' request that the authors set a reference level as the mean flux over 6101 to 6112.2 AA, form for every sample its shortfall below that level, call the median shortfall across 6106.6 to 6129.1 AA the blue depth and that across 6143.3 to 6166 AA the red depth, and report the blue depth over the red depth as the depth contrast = 1.3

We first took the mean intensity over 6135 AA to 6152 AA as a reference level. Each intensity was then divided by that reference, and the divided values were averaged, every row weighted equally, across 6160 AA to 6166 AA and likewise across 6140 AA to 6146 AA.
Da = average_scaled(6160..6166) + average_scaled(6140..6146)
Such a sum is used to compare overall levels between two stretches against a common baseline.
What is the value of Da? 1.92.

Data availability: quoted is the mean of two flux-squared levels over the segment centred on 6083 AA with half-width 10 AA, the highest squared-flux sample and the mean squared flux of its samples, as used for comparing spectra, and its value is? 760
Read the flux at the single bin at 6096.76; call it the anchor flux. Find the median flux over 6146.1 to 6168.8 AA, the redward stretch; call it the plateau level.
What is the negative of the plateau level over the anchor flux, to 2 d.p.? -0.93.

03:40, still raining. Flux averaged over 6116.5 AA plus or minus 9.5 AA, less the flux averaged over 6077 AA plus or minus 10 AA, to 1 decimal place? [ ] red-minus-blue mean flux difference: -0.8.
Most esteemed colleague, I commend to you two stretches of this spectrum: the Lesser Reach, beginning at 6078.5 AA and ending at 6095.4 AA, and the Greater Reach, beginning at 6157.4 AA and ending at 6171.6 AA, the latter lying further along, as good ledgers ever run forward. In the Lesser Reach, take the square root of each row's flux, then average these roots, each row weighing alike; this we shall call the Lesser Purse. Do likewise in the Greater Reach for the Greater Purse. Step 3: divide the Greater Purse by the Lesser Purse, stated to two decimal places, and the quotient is 0.96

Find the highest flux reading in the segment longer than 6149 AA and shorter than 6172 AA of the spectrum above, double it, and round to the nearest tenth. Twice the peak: 55.1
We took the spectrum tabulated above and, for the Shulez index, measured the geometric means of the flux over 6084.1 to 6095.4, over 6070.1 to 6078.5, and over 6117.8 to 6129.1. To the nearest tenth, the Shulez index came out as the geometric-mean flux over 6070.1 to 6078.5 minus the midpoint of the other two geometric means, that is 1.0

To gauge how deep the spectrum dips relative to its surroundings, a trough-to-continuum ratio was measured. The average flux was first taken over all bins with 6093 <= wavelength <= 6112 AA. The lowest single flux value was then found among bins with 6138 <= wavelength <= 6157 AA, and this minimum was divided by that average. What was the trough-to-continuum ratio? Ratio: 0.940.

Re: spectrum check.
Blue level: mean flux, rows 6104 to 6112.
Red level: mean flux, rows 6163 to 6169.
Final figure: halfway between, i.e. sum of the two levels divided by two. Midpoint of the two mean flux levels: 26.3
